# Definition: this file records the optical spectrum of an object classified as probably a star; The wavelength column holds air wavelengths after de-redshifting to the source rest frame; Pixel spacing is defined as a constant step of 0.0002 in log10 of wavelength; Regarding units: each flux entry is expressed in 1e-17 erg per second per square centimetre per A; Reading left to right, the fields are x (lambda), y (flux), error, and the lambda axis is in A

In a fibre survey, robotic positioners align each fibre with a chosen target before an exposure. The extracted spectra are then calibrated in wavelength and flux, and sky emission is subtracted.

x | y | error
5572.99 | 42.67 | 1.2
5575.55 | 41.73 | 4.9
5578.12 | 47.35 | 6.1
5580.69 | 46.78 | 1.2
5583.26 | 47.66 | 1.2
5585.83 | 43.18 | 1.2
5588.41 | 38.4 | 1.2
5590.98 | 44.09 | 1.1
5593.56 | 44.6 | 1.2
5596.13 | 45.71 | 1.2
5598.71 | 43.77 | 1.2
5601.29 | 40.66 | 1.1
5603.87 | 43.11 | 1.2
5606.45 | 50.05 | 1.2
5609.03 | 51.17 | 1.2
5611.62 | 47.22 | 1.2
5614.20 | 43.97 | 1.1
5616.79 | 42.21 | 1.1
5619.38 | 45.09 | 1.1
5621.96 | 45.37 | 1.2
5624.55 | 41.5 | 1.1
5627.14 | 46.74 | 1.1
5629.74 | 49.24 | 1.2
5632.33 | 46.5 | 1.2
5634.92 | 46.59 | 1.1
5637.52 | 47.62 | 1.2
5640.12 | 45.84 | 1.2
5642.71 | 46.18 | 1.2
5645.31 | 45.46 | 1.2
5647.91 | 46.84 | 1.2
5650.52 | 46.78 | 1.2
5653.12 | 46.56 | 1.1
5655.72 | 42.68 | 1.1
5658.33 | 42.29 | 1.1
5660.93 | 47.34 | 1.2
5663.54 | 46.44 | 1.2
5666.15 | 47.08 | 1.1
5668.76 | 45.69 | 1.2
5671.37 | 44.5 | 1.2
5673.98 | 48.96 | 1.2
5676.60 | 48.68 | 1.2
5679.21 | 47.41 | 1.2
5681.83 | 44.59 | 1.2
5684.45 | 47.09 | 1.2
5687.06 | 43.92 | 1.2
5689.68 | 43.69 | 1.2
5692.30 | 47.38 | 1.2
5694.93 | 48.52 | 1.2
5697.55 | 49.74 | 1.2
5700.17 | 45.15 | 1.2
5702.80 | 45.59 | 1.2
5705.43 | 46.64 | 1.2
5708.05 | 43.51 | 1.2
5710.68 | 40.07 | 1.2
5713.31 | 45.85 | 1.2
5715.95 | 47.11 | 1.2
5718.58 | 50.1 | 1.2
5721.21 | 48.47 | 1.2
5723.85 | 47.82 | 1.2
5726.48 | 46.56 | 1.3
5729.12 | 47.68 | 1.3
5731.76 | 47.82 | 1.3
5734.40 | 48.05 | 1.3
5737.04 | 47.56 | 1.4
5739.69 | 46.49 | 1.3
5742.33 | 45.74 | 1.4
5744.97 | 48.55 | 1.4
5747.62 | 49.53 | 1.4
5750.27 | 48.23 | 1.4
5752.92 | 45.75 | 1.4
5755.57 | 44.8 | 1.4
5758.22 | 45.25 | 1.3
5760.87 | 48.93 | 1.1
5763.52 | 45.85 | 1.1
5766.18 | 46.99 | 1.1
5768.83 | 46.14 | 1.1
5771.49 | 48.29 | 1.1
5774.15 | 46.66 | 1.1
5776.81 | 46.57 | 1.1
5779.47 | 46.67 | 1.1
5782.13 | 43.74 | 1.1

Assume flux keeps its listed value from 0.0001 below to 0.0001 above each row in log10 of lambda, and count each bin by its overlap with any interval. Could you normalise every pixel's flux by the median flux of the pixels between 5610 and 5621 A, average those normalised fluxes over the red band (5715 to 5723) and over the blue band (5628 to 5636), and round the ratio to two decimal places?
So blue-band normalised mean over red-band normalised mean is 0.98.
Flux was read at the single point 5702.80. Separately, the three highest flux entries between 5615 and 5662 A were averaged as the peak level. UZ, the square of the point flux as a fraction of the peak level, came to 0.90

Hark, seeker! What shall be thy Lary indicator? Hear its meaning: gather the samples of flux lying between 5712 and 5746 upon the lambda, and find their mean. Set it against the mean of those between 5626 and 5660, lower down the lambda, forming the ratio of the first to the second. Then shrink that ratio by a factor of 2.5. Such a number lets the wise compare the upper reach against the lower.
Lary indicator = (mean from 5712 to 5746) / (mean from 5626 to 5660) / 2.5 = 0.412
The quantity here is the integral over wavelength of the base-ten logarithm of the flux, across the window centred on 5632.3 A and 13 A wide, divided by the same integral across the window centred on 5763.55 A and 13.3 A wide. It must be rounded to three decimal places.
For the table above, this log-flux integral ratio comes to 0.981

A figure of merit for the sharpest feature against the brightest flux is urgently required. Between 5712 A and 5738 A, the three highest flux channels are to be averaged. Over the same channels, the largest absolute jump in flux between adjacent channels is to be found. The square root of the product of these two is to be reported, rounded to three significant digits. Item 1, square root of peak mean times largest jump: 12.1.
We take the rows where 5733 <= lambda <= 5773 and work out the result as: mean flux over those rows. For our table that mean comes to 47.1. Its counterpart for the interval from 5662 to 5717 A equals 46.1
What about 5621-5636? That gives 46.0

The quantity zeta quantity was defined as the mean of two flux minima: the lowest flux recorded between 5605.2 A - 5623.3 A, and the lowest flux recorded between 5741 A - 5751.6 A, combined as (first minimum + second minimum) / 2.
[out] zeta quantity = 44.0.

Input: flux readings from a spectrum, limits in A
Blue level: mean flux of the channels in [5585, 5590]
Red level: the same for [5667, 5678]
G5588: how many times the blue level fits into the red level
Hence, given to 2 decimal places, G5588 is 1.15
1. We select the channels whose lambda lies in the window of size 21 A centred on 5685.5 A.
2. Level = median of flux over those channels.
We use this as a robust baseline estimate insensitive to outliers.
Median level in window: 47.2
